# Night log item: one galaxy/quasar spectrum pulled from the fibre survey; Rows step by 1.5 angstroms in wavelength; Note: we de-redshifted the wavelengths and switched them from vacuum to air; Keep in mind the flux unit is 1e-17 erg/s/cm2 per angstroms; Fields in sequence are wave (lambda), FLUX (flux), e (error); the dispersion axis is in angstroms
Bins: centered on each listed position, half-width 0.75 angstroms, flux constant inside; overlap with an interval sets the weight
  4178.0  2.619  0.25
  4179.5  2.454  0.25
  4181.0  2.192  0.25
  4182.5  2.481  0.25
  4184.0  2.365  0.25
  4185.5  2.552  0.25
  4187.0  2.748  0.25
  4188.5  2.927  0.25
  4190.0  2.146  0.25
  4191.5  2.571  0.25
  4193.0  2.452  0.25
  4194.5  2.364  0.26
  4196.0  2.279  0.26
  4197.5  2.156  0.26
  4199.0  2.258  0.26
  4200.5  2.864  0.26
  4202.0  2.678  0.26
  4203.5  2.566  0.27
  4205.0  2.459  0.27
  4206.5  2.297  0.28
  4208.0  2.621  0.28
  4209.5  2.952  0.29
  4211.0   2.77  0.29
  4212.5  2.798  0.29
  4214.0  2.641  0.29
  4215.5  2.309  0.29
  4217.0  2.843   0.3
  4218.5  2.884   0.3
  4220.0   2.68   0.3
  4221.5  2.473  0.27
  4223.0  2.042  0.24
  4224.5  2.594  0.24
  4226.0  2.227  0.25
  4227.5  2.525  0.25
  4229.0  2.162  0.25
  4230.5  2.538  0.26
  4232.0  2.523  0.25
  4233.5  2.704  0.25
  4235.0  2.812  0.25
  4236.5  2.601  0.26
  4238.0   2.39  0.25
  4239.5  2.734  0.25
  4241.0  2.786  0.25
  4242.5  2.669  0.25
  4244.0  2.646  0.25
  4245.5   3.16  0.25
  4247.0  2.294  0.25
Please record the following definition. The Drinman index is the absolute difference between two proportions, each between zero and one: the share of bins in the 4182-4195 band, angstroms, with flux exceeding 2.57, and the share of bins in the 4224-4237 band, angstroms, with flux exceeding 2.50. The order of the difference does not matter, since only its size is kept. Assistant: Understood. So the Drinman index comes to 0.44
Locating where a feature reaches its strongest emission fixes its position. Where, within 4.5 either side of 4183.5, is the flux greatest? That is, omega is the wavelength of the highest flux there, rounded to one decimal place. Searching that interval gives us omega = 4187.0 angstroms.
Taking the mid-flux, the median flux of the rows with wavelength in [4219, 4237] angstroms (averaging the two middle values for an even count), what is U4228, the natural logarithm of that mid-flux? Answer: 0.93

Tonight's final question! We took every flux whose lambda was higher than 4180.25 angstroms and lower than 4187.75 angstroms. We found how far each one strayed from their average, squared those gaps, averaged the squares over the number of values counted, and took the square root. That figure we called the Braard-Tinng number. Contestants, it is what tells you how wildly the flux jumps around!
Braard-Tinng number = 0.186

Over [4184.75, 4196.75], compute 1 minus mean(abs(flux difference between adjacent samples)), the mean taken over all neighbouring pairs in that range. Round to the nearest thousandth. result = 0.732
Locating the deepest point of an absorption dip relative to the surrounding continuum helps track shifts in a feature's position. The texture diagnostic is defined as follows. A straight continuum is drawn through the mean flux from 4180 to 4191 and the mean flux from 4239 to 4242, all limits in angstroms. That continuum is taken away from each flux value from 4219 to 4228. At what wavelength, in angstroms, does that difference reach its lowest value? 4223.0 angstroms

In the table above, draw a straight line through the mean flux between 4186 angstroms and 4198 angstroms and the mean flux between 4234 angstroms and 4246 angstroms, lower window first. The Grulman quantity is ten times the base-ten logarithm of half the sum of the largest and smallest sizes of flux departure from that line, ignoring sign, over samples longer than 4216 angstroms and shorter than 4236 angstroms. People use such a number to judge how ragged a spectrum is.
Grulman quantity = -5.2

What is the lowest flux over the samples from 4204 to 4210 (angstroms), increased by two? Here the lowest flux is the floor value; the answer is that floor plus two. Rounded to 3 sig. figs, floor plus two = 4.30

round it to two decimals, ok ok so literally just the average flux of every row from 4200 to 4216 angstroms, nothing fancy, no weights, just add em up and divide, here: 2.63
